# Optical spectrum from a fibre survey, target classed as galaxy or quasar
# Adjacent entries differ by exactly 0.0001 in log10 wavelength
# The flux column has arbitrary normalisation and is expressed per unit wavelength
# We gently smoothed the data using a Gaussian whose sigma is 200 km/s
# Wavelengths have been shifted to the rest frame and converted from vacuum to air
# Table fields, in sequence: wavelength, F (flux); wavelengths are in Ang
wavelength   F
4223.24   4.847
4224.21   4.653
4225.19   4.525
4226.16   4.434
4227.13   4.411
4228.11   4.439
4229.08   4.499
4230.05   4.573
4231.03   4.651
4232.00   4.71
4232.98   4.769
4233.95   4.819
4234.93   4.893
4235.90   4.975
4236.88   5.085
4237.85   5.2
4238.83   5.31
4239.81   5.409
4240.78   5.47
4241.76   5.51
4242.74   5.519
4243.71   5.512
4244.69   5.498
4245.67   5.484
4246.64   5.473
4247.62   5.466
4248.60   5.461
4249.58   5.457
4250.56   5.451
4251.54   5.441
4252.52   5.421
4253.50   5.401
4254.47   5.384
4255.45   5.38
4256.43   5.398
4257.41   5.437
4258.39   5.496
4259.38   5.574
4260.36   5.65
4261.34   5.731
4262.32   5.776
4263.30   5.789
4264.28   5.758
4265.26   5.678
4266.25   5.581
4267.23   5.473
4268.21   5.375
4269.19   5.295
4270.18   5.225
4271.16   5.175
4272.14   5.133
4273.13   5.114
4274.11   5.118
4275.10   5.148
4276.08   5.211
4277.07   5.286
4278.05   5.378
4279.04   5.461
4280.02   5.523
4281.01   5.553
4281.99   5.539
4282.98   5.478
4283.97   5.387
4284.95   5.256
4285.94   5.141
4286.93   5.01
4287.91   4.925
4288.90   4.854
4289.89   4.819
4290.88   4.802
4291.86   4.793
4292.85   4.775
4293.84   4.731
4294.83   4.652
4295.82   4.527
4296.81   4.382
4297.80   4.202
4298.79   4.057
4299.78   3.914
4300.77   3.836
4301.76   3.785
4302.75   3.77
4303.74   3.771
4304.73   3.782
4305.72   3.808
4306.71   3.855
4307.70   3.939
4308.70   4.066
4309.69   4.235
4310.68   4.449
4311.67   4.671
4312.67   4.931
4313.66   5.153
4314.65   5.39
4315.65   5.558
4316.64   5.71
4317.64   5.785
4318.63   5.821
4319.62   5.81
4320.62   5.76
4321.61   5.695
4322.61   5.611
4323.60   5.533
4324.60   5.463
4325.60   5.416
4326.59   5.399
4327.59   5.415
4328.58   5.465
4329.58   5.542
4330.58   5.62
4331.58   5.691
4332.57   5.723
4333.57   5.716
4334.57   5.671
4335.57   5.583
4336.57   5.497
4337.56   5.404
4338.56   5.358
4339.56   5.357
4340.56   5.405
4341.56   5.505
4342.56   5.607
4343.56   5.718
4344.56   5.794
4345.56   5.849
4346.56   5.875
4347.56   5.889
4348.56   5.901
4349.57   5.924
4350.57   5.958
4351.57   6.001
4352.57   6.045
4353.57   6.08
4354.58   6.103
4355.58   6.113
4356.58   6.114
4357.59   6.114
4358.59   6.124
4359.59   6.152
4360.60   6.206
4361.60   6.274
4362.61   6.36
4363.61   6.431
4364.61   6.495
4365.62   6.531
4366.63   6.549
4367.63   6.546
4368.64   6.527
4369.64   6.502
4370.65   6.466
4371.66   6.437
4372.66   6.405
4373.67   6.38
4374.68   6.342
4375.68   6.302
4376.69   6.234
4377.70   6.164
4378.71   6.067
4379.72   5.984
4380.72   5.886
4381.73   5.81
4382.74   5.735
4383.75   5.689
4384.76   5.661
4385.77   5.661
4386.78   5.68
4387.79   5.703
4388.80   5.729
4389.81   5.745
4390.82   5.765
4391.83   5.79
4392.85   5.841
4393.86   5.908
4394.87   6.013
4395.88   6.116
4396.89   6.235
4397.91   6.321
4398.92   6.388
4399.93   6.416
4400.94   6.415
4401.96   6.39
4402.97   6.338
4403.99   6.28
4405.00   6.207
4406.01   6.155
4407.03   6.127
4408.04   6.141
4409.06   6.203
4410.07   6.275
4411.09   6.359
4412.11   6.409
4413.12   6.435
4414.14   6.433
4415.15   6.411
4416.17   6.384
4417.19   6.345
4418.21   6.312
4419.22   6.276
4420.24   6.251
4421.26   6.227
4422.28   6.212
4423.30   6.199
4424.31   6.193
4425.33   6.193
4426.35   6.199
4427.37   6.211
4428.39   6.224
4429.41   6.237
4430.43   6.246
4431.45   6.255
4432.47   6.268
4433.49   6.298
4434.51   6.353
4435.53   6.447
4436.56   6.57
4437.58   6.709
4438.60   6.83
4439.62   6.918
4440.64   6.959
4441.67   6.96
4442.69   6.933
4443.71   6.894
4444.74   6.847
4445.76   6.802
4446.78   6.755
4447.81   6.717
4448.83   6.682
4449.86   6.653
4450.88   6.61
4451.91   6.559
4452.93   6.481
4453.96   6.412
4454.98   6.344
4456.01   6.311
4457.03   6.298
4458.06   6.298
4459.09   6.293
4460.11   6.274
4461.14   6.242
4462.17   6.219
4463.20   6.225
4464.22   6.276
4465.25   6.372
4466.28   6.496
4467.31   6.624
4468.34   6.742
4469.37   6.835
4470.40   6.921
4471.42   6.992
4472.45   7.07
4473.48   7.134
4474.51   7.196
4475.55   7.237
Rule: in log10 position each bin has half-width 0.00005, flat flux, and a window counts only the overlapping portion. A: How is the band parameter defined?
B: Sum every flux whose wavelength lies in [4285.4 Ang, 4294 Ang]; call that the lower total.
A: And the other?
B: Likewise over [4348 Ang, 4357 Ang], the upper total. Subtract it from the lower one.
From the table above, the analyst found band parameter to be -10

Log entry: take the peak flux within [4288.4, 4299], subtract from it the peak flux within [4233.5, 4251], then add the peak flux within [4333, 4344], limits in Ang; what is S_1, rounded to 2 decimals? 5.05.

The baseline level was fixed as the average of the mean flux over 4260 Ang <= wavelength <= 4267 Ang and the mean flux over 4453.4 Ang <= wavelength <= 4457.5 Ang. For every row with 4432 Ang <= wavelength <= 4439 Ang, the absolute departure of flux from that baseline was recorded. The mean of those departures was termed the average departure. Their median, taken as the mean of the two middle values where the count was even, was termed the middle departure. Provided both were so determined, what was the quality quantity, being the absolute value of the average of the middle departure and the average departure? 0.4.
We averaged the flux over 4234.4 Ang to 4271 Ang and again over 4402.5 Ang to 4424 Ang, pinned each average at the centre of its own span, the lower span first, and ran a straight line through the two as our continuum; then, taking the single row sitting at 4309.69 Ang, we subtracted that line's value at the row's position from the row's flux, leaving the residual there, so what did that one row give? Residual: -1.5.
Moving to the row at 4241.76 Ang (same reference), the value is 0.1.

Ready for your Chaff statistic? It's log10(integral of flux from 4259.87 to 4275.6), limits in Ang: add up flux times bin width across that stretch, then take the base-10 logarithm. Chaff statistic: 1.93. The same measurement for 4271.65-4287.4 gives 1.92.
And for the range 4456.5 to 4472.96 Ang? 2.03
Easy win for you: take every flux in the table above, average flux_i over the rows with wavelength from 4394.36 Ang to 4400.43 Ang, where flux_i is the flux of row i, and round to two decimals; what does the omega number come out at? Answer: 6.25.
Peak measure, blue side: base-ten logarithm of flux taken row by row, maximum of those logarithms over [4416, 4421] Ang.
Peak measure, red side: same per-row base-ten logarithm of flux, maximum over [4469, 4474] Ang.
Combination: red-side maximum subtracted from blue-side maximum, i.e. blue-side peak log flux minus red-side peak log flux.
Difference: -0.048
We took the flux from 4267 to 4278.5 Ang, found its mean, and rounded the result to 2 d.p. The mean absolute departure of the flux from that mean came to 0.10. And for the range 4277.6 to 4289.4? 0.21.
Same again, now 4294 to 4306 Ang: 0.27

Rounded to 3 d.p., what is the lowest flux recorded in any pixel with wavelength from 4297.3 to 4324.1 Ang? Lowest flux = 3.770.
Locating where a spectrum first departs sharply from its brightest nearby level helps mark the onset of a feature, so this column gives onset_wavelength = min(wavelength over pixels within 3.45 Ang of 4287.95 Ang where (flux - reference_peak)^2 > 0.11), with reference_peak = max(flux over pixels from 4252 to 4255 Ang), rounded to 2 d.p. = 4286.93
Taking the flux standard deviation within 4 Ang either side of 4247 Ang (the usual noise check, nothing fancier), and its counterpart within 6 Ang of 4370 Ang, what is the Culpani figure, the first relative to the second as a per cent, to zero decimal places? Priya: 25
